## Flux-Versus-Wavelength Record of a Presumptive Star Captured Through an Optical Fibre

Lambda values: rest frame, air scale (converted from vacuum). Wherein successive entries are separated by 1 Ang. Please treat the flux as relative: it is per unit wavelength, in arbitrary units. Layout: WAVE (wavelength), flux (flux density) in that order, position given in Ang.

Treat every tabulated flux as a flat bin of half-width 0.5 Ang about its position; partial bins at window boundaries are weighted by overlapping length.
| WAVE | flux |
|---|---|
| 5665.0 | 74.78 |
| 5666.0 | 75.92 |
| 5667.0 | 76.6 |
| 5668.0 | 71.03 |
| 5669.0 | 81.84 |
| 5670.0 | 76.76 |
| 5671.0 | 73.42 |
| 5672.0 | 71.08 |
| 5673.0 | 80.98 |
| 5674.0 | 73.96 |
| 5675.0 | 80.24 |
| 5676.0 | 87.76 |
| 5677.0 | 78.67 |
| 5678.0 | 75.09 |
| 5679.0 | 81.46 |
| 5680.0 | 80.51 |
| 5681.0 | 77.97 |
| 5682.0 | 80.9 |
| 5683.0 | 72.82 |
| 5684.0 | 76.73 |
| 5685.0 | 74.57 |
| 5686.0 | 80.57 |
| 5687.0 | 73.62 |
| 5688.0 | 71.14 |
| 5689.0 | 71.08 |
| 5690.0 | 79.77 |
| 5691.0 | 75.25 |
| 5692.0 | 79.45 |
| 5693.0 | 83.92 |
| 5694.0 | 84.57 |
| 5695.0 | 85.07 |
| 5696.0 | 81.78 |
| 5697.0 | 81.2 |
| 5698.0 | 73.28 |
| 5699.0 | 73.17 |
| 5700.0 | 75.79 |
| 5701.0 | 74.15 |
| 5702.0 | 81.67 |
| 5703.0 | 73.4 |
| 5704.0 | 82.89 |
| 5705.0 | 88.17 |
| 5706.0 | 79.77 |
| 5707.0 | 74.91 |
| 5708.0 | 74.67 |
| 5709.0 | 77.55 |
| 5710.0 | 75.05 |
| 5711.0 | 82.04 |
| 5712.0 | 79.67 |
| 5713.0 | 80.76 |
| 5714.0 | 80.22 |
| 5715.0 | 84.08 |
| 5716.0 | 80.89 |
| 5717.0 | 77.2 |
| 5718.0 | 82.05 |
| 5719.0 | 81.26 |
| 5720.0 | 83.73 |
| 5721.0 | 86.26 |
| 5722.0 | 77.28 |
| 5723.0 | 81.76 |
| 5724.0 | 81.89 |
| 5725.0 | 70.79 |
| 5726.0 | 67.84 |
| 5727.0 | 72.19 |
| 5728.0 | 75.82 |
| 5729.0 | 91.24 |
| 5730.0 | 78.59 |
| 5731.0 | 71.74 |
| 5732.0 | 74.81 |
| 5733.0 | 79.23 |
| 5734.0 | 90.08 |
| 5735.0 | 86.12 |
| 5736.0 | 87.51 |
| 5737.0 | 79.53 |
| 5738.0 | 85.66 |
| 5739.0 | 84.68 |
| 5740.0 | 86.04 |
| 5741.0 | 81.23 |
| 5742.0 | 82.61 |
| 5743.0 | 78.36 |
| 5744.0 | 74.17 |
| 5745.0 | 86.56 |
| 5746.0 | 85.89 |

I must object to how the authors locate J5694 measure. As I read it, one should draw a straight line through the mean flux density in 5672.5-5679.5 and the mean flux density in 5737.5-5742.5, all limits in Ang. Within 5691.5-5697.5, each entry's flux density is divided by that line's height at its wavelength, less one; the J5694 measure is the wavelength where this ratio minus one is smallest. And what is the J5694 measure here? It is 5692.0 Ang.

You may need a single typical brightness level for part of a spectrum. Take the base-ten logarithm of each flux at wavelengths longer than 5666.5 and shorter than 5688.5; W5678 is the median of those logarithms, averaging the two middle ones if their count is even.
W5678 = 1.885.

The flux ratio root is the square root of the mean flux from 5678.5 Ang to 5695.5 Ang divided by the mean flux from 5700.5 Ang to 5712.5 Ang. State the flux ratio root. 1.00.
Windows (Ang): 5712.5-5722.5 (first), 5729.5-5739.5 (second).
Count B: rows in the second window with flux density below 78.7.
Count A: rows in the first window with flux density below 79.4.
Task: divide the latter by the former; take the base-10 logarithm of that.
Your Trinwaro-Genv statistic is -0.18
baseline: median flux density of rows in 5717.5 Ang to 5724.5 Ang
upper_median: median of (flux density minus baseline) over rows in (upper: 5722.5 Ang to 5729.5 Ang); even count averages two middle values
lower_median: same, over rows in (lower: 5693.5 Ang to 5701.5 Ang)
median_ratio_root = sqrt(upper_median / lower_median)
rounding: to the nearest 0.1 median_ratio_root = 1.3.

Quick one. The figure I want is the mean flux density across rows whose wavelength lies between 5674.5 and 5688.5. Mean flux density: 78.0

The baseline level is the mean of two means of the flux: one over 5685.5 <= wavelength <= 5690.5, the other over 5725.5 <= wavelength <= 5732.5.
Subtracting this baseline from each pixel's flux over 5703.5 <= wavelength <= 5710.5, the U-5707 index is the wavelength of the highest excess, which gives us 5705.0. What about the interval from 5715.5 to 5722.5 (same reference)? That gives 5721.0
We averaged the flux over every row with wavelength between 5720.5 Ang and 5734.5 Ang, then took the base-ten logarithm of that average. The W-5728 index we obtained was 1.90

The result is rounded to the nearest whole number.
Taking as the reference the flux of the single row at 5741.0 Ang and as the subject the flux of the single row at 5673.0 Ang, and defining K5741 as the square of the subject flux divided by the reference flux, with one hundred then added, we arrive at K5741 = 181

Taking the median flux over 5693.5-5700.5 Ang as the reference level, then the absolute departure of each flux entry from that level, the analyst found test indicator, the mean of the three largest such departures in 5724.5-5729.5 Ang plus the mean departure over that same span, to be 20.9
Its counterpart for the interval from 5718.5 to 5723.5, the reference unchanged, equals 6.3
